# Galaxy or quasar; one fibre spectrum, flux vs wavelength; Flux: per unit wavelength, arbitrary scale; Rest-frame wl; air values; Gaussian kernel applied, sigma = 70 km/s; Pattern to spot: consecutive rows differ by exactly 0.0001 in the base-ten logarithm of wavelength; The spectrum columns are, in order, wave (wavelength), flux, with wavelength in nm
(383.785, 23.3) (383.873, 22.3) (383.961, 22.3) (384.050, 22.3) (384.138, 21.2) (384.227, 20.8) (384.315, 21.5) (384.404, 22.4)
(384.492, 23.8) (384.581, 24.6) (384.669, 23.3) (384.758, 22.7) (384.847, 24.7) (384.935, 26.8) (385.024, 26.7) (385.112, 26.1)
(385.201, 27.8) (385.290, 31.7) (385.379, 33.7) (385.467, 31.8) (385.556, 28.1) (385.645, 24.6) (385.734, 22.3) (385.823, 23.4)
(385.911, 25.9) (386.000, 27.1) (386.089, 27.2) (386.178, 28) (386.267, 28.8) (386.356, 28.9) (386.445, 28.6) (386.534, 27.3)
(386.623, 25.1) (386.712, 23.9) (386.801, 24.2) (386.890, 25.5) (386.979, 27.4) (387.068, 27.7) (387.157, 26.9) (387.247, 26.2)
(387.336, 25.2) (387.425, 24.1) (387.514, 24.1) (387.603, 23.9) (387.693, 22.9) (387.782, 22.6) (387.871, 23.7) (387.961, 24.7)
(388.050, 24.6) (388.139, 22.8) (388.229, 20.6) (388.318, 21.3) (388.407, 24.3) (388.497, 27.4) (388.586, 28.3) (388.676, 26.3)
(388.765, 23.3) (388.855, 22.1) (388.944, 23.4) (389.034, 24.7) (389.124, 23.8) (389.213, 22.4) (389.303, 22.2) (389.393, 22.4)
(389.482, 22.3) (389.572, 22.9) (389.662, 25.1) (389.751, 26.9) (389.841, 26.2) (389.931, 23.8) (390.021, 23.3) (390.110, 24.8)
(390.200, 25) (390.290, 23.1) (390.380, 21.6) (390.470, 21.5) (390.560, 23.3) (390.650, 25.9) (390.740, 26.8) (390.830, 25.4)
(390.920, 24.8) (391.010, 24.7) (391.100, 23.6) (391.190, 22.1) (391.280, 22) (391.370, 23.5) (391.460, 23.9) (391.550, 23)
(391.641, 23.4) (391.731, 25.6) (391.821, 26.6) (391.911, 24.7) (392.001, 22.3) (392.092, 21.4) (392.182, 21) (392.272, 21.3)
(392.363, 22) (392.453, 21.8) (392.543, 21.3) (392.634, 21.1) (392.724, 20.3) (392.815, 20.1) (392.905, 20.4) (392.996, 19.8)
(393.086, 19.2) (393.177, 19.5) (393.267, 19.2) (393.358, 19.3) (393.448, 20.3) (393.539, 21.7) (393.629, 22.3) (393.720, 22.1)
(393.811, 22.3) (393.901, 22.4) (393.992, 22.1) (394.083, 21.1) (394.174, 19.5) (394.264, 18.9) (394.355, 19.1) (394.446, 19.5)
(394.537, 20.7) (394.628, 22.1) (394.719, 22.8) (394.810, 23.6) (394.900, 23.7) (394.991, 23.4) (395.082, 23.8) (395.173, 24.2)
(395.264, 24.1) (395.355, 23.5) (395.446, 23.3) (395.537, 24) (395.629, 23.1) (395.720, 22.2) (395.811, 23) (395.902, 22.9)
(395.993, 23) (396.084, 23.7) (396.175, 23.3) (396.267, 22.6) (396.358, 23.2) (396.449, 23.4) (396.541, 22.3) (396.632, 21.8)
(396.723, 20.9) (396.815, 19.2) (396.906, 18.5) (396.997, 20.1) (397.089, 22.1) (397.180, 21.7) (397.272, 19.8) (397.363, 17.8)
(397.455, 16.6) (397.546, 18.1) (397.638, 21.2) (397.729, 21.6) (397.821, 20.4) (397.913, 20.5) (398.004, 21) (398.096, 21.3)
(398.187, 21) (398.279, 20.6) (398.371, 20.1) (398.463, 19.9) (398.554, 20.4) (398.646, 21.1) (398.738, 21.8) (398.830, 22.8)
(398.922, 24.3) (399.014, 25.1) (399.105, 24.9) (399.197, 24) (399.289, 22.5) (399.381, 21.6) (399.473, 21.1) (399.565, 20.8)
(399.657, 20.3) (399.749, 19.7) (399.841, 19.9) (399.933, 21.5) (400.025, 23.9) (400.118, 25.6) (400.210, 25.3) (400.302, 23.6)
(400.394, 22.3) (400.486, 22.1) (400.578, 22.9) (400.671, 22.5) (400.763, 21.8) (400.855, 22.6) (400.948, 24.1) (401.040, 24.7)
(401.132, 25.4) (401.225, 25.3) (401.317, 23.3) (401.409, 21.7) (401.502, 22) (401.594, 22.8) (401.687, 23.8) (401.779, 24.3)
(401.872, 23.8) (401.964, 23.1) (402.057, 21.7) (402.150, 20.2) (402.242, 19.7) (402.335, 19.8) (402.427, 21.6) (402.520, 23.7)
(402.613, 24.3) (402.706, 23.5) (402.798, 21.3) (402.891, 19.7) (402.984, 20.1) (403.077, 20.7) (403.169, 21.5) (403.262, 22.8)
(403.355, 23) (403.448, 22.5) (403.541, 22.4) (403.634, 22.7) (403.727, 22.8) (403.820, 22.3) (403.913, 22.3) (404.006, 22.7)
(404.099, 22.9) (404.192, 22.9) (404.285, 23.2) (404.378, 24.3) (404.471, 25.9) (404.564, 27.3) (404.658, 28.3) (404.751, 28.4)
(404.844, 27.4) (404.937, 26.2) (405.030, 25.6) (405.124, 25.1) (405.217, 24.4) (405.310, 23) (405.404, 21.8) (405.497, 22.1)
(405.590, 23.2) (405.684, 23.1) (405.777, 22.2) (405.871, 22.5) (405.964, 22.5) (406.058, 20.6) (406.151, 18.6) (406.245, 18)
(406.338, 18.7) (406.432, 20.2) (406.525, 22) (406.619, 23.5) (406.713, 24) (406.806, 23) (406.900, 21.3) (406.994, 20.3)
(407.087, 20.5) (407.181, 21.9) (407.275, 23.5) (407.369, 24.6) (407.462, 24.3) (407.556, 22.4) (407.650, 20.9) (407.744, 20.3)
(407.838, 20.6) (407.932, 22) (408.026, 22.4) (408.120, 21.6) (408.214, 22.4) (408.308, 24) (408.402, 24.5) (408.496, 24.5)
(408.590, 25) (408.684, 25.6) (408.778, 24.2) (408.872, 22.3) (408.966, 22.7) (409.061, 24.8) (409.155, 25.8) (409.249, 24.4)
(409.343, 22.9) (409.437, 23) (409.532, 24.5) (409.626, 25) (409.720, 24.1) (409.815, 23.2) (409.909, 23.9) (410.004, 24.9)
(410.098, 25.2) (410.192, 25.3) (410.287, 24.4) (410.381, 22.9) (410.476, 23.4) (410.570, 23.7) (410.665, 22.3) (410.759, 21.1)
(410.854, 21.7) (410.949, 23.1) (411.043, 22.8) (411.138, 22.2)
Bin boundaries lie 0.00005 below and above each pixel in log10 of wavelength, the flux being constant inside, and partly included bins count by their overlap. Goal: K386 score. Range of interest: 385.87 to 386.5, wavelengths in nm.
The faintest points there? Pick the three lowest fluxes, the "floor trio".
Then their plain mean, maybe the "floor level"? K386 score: 26.7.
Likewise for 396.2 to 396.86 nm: 20.6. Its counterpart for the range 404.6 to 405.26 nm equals 25.0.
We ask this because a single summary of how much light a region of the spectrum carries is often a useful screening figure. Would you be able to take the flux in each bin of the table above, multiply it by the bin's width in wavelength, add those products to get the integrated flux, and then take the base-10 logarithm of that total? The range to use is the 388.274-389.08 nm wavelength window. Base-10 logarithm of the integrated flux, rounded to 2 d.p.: 1.30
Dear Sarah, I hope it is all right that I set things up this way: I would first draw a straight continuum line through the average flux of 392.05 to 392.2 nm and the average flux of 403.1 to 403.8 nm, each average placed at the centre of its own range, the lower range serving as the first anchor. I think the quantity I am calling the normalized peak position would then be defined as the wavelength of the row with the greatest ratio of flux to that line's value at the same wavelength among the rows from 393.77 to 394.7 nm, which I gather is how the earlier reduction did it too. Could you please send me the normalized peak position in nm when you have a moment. 393.901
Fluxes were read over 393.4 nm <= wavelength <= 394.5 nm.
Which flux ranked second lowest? 19.1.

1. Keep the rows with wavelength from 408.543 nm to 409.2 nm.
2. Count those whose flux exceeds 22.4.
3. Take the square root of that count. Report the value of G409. 2.4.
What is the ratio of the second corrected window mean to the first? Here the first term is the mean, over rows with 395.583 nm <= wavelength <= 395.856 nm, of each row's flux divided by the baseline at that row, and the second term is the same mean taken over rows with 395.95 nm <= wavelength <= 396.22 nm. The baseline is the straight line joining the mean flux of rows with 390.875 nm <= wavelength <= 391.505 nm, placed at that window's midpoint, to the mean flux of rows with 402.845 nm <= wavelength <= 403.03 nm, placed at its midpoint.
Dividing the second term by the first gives 1.03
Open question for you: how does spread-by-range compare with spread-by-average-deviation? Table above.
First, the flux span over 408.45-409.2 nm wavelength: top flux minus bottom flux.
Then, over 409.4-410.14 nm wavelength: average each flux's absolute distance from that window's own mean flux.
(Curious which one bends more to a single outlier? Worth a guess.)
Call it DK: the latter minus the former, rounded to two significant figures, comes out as -2.8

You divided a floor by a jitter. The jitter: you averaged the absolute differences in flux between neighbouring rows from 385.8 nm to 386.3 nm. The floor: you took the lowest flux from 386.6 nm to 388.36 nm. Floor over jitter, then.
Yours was 19.1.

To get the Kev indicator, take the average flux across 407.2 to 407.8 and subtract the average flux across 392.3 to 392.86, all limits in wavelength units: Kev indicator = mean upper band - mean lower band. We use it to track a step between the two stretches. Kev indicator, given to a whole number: 2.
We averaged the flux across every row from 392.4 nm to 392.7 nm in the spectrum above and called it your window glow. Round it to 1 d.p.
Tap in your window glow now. 21.4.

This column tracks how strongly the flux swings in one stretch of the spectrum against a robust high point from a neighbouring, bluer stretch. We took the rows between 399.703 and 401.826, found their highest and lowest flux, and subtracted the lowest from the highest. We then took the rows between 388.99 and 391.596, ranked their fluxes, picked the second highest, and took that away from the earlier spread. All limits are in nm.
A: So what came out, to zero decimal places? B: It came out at -21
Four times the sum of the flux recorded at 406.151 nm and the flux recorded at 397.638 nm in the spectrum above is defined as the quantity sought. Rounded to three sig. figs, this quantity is 159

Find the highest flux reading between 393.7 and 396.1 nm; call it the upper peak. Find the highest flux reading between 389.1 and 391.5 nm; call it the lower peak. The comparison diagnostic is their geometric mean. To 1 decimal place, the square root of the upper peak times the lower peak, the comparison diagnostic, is 25.5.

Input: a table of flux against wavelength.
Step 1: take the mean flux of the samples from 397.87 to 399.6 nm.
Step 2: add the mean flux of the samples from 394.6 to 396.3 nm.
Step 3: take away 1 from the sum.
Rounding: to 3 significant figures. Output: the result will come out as 44.1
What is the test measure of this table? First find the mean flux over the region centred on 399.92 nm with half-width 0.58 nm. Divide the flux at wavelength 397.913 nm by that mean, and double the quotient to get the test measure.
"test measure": 1.9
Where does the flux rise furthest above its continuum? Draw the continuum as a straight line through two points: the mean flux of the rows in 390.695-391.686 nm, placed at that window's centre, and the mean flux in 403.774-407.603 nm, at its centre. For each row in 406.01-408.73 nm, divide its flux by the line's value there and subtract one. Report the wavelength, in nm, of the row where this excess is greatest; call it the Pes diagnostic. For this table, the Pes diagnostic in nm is 408.684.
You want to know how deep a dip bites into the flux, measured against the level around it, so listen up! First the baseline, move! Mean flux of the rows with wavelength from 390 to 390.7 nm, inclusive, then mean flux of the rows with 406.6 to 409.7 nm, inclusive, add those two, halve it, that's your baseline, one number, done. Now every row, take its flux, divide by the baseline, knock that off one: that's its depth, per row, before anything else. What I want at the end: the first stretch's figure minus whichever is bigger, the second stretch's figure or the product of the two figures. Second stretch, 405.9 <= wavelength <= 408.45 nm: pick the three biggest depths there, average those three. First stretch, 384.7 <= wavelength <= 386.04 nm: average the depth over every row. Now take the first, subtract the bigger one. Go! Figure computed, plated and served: -0.36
